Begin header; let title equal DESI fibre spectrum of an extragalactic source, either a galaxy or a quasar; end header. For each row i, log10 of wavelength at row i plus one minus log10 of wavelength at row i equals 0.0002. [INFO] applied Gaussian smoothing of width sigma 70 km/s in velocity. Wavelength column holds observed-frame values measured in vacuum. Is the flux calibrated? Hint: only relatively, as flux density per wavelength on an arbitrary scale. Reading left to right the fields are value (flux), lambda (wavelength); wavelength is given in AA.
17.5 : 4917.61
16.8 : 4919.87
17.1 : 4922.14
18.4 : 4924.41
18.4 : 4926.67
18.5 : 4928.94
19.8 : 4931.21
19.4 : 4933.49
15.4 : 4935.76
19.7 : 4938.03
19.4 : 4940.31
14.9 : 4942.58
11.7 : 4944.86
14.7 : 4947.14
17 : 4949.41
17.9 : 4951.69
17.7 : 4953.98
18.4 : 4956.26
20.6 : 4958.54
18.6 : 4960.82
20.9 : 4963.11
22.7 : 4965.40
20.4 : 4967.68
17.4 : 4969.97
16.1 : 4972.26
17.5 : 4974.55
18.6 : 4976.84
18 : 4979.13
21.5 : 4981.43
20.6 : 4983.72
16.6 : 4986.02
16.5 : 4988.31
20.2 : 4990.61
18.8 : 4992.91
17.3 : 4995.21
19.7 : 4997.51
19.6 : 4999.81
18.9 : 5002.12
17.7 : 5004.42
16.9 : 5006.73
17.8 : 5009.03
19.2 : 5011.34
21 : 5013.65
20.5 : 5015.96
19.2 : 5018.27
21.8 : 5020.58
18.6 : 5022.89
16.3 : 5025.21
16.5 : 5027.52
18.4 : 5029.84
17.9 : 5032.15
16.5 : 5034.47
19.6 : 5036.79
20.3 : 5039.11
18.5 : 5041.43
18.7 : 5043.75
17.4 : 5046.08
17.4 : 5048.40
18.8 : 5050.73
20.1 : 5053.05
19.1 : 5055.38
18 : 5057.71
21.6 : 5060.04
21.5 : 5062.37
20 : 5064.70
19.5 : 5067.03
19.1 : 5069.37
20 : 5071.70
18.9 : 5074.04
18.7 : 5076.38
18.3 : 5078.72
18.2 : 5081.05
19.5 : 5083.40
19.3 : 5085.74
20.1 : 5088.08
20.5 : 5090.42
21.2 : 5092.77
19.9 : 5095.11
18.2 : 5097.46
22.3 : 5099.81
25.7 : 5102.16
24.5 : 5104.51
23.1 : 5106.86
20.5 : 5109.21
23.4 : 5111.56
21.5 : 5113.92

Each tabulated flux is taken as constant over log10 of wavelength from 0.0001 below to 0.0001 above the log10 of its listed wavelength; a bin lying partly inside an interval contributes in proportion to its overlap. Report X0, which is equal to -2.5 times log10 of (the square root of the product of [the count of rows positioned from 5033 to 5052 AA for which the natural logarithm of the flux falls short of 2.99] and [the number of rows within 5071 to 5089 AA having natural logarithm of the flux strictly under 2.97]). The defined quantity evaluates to -1.9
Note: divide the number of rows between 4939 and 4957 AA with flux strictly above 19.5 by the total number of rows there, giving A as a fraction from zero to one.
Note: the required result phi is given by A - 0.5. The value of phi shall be -0.50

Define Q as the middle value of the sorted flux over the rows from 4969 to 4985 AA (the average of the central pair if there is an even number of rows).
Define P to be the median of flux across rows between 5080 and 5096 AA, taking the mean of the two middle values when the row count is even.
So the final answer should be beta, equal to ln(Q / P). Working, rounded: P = 19.9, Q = 18.0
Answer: -0.10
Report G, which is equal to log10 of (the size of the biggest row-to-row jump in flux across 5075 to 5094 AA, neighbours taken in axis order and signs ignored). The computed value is 0.11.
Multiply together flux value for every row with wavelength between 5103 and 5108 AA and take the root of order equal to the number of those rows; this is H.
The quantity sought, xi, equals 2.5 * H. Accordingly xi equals 59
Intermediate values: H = 23.8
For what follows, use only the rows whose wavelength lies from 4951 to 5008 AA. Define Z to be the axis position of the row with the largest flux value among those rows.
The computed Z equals 4965.40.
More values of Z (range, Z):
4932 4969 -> 4965.40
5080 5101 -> 5099.81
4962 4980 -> 4965.40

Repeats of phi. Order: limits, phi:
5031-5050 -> -0.25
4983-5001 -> 0.00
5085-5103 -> 0.25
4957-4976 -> 0.00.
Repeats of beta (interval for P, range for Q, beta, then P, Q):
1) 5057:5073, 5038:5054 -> -0.07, 20.0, 18.7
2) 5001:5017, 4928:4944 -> 0.03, 18.9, 19.4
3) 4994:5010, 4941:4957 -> -0.05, 17.8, 17.0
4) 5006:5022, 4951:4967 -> -0.03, 19.2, 18.6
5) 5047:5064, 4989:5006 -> -0.01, 19.1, 18.9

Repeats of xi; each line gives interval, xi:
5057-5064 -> 51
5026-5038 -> 44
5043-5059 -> 46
